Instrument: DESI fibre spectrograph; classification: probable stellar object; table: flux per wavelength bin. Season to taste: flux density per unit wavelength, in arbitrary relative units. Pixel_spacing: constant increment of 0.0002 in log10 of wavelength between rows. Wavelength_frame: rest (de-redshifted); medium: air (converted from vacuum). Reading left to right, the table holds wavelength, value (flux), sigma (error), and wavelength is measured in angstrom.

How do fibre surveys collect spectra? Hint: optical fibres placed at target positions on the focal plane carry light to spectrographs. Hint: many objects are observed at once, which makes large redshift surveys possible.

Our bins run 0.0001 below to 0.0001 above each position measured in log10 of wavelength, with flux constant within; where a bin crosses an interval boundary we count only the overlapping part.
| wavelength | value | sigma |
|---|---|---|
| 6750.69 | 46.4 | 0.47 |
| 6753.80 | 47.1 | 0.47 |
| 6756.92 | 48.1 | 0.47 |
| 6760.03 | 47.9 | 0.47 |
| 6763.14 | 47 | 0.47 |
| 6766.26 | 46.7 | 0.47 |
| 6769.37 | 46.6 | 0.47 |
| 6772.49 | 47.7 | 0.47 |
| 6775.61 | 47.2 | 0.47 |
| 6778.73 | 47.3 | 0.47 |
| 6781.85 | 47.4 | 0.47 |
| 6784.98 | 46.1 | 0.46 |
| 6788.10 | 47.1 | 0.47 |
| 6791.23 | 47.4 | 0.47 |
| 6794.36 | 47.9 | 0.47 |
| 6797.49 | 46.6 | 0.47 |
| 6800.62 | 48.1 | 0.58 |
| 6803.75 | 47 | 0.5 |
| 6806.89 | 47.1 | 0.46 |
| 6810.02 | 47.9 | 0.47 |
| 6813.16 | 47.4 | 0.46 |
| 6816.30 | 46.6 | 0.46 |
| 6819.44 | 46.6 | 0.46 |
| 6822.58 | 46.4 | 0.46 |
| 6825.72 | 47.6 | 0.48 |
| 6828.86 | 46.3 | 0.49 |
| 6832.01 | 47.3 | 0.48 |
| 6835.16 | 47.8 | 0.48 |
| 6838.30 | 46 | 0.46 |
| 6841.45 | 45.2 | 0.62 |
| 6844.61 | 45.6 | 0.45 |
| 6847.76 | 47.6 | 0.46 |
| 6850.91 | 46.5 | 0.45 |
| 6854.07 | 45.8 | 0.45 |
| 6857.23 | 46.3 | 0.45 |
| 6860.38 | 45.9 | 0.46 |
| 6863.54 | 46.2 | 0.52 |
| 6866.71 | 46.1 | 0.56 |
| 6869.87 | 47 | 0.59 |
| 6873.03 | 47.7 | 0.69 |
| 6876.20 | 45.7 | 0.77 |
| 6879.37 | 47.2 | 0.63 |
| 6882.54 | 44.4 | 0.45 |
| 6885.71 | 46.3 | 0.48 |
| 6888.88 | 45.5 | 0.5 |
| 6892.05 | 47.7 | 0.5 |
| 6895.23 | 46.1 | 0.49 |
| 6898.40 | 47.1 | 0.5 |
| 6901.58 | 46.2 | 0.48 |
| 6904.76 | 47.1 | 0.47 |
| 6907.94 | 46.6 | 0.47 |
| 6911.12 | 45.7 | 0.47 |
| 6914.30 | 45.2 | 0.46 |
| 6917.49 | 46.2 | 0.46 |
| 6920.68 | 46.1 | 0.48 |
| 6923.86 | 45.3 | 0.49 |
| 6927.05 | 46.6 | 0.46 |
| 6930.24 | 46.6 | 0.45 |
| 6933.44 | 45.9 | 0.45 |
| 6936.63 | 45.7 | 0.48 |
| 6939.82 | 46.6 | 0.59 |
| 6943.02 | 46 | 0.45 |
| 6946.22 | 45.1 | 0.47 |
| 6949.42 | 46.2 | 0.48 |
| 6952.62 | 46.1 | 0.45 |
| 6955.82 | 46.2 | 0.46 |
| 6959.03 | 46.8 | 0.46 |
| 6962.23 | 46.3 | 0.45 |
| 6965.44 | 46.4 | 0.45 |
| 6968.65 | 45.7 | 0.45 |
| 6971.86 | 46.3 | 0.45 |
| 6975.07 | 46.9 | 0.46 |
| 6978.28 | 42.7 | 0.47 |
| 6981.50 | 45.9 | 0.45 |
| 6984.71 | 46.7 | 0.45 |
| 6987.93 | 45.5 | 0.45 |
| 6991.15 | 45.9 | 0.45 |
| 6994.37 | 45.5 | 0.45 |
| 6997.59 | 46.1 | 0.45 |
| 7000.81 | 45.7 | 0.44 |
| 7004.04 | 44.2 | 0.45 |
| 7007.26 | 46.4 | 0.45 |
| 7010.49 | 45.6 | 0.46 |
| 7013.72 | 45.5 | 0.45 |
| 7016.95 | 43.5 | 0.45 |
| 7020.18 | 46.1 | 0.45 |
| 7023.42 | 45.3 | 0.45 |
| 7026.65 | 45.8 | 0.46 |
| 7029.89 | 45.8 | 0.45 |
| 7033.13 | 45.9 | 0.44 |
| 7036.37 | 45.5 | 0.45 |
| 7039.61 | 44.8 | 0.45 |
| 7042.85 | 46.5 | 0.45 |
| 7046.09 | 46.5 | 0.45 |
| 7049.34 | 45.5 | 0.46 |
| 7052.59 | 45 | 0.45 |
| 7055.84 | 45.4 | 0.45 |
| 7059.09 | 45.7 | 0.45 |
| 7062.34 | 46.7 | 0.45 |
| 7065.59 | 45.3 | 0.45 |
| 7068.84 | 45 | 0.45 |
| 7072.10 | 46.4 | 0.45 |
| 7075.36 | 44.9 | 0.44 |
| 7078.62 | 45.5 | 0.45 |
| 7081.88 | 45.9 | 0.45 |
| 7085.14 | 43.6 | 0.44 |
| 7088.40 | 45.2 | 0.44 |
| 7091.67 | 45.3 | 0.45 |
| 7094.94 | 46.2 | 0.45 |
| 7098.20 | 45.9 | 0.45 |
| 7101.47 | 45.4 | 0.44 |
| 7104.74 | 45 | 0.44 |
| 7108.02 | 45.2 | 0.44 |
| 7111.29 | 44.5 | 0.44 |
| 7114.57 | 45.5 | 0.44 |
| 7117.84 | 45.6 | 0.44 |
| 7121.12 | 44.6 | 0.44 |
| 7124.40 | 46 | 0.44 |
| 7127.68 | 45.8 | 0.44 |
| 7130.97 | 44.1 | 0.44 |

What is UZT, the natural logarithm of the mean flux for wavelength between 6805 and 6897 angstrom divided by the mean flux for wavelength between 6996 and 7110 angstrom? 0.023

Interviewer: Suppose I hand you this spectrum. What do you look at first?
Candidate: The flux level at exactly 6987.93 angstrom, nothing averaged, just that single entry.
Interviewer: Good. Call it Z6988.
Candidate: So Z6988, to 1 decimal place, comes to 45.5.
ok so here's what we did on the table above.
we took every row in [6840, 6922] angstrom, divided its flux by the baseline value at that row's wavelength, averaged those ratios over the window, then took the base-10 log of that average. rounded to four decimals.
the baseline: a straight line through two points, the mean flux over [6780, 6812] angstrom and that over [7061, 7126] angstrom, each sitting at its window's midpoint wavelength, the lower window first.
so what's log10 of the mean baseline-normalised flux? -0.0042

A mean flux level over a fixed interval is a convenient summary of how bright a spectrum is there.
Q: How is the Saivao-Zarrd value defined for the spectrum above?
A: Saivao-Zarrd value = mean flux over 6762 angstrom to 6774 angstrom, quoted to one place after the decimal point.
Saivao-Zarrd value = 47.0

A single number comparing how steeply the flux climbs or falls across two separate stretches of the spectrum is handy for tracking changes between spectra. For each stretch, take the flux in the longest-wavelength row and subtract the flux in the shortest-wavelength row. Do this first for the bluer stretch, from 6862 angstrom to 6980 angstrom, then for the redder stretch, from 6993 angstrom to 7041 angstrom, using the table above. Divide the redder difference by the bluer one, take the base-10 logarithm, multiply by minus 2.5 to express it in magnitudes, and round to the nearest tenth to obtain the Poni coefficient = 1.7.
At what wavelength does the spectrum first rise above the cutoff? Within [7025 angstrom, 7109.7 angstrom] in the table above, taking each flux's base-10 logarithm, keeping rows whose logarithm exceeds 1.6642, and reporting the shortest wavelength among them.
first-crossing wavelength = 7042.85 angstrom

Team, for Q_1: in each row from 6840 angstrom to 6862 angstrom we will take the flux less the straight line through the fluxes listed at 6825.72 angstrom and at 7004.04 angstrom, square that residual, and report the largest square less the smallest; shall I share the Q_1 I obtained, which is 4.2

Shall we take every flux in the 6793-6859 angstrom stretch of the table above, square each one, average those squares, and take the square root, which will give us 46.8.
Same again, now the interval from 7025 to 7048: 45.8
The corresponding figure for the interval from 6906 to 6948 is 46.0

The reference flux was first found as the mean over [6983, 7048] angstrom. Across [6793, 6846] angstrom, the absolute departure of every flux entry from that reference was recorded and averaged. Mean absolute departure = 1.32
